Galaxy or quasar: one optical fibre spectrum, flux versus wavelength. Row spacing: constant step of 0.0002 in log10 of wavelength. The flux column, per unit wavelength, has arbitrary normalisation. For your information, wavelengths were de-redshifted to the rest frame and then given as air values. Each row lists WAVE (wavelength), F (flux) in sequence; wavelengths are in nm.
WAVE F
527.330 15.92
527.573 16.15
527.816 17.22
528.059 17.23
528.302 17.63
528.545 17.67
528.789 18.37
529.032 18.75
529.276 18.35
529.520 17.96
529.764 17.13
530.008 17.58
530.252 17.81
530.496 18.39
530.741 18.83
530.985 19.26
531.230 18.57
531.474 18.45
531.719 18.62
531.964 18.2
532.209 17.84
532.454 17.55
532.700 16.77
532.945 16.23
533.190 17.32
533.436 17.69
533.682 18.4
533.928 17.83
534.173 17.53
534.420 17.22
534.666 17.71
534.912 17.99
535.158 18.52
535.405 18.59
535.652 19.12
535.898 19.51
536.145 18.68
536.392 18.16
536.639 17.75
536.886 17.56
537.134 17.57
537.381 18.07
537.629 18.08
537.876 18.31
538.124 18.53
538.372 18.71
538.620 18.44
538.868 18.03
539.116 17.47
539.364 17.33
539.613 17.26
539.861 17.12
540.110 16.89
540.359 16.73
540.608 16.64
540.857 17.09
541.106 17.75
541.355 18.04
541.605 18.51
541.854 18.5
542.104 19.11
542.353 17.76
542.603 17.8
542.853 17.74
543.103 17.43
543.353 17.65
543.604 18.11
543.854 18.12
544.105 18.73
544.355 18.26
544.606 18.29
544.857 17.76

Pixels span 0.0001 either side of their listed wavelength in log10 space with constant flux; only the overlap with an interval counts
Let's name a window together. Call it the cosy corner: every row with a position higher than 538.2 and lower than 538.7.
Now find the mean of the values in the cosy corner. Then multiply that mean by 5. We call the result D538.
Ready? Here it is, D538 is 92.9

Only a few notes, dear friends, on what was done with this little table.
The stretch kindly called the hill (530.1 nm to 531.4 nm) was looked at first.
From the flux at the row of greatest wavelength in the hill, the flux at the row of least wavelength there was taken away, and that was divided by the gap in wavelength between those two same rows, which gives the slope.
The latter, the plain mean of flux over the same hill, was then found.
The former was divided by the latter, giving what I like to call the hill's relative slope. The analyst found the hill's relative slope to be 0.04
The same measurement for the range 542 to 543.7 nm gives -0.04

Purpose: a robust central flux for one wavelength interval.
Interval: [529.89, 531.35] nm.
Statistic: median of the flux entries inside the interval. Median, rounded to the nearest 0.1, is 18.5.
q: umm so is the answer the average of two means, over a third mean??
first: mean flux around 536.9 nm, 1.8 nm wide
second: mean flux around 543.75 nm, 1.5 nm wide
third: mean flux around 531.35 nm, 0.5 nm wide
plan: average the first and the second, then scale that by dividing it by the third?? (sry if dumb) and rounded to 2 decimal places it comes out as 0.97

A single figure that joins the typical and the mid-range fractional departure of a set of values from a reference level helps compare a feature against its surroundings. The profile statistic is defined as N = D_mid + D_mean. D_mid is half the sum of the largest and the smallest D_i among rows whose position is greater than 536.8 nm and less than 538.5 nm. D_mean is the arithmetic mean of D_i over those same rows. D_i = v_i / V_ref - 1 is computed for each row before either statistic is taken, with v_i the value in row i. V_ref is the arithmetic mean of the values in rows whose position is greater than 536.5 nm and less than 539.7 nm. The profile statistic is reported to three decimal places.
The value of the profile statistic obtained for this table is 0.022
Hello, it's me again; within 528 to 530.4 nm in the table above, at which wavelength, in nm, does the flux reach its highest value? 529.032 nm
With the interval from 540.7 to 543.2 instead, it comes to 542.104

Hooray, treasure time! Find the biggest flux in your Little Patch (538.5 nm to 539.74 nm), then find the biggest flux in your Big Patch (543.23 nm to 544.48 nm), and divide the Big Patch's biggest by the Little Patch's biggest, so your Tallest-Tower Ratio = 1.02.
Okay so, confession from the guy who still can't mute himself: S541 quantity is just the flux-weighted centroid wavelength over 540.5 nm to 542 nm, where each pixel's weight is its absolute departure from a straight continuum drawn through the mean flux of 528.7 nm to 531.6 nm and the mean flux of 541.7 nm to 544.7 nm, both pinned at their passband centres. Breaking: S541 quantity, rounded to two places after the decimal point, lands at 540.96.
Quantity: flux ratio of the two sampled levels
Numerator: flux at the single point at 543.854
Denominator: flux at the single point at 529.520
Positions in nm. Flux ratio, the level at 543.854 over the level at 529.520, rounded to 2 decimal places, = 1.01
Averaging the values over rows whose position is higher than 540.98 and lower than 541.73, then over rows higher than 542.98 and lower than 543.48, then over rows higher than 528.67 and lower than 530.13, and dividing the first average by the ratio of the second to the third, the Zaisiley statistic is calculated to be 18.6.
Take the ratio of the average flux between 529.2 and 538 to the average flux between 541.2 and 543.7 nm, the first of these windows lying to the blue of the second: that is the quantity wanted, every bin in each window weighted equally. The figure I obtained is 1.00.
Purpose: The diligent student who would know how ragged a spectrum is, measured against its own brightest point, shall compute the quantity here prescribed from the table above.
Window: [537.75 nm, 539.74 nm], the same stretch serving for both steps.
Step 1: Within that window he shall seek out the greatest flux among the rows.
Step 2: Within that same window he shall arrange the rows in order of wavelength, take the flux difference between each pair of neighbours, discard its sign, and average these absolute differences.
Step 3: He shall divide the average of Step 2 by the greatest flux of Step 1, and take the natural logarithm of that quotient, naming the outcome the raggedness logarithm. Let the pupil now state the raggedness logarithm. -4.26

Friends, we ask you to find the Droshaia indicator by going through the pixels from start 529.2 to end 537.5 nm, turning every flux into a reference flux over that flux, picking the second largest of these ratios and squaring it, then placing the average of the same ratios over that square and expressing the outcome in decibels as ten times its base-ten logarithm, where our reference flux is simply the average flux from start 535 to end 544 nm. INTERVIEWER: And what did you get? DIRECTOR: -0.60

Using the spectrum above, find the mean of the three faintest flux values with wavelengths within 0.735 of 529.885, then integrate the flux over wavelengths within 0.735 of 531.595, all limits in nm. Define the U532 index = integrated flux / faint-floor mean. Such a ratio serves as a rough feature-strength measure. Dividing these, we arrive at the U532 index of 1.55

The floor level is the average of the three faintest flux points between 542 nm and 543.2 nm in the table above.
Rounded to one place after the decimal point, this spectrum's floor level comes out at 17.6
